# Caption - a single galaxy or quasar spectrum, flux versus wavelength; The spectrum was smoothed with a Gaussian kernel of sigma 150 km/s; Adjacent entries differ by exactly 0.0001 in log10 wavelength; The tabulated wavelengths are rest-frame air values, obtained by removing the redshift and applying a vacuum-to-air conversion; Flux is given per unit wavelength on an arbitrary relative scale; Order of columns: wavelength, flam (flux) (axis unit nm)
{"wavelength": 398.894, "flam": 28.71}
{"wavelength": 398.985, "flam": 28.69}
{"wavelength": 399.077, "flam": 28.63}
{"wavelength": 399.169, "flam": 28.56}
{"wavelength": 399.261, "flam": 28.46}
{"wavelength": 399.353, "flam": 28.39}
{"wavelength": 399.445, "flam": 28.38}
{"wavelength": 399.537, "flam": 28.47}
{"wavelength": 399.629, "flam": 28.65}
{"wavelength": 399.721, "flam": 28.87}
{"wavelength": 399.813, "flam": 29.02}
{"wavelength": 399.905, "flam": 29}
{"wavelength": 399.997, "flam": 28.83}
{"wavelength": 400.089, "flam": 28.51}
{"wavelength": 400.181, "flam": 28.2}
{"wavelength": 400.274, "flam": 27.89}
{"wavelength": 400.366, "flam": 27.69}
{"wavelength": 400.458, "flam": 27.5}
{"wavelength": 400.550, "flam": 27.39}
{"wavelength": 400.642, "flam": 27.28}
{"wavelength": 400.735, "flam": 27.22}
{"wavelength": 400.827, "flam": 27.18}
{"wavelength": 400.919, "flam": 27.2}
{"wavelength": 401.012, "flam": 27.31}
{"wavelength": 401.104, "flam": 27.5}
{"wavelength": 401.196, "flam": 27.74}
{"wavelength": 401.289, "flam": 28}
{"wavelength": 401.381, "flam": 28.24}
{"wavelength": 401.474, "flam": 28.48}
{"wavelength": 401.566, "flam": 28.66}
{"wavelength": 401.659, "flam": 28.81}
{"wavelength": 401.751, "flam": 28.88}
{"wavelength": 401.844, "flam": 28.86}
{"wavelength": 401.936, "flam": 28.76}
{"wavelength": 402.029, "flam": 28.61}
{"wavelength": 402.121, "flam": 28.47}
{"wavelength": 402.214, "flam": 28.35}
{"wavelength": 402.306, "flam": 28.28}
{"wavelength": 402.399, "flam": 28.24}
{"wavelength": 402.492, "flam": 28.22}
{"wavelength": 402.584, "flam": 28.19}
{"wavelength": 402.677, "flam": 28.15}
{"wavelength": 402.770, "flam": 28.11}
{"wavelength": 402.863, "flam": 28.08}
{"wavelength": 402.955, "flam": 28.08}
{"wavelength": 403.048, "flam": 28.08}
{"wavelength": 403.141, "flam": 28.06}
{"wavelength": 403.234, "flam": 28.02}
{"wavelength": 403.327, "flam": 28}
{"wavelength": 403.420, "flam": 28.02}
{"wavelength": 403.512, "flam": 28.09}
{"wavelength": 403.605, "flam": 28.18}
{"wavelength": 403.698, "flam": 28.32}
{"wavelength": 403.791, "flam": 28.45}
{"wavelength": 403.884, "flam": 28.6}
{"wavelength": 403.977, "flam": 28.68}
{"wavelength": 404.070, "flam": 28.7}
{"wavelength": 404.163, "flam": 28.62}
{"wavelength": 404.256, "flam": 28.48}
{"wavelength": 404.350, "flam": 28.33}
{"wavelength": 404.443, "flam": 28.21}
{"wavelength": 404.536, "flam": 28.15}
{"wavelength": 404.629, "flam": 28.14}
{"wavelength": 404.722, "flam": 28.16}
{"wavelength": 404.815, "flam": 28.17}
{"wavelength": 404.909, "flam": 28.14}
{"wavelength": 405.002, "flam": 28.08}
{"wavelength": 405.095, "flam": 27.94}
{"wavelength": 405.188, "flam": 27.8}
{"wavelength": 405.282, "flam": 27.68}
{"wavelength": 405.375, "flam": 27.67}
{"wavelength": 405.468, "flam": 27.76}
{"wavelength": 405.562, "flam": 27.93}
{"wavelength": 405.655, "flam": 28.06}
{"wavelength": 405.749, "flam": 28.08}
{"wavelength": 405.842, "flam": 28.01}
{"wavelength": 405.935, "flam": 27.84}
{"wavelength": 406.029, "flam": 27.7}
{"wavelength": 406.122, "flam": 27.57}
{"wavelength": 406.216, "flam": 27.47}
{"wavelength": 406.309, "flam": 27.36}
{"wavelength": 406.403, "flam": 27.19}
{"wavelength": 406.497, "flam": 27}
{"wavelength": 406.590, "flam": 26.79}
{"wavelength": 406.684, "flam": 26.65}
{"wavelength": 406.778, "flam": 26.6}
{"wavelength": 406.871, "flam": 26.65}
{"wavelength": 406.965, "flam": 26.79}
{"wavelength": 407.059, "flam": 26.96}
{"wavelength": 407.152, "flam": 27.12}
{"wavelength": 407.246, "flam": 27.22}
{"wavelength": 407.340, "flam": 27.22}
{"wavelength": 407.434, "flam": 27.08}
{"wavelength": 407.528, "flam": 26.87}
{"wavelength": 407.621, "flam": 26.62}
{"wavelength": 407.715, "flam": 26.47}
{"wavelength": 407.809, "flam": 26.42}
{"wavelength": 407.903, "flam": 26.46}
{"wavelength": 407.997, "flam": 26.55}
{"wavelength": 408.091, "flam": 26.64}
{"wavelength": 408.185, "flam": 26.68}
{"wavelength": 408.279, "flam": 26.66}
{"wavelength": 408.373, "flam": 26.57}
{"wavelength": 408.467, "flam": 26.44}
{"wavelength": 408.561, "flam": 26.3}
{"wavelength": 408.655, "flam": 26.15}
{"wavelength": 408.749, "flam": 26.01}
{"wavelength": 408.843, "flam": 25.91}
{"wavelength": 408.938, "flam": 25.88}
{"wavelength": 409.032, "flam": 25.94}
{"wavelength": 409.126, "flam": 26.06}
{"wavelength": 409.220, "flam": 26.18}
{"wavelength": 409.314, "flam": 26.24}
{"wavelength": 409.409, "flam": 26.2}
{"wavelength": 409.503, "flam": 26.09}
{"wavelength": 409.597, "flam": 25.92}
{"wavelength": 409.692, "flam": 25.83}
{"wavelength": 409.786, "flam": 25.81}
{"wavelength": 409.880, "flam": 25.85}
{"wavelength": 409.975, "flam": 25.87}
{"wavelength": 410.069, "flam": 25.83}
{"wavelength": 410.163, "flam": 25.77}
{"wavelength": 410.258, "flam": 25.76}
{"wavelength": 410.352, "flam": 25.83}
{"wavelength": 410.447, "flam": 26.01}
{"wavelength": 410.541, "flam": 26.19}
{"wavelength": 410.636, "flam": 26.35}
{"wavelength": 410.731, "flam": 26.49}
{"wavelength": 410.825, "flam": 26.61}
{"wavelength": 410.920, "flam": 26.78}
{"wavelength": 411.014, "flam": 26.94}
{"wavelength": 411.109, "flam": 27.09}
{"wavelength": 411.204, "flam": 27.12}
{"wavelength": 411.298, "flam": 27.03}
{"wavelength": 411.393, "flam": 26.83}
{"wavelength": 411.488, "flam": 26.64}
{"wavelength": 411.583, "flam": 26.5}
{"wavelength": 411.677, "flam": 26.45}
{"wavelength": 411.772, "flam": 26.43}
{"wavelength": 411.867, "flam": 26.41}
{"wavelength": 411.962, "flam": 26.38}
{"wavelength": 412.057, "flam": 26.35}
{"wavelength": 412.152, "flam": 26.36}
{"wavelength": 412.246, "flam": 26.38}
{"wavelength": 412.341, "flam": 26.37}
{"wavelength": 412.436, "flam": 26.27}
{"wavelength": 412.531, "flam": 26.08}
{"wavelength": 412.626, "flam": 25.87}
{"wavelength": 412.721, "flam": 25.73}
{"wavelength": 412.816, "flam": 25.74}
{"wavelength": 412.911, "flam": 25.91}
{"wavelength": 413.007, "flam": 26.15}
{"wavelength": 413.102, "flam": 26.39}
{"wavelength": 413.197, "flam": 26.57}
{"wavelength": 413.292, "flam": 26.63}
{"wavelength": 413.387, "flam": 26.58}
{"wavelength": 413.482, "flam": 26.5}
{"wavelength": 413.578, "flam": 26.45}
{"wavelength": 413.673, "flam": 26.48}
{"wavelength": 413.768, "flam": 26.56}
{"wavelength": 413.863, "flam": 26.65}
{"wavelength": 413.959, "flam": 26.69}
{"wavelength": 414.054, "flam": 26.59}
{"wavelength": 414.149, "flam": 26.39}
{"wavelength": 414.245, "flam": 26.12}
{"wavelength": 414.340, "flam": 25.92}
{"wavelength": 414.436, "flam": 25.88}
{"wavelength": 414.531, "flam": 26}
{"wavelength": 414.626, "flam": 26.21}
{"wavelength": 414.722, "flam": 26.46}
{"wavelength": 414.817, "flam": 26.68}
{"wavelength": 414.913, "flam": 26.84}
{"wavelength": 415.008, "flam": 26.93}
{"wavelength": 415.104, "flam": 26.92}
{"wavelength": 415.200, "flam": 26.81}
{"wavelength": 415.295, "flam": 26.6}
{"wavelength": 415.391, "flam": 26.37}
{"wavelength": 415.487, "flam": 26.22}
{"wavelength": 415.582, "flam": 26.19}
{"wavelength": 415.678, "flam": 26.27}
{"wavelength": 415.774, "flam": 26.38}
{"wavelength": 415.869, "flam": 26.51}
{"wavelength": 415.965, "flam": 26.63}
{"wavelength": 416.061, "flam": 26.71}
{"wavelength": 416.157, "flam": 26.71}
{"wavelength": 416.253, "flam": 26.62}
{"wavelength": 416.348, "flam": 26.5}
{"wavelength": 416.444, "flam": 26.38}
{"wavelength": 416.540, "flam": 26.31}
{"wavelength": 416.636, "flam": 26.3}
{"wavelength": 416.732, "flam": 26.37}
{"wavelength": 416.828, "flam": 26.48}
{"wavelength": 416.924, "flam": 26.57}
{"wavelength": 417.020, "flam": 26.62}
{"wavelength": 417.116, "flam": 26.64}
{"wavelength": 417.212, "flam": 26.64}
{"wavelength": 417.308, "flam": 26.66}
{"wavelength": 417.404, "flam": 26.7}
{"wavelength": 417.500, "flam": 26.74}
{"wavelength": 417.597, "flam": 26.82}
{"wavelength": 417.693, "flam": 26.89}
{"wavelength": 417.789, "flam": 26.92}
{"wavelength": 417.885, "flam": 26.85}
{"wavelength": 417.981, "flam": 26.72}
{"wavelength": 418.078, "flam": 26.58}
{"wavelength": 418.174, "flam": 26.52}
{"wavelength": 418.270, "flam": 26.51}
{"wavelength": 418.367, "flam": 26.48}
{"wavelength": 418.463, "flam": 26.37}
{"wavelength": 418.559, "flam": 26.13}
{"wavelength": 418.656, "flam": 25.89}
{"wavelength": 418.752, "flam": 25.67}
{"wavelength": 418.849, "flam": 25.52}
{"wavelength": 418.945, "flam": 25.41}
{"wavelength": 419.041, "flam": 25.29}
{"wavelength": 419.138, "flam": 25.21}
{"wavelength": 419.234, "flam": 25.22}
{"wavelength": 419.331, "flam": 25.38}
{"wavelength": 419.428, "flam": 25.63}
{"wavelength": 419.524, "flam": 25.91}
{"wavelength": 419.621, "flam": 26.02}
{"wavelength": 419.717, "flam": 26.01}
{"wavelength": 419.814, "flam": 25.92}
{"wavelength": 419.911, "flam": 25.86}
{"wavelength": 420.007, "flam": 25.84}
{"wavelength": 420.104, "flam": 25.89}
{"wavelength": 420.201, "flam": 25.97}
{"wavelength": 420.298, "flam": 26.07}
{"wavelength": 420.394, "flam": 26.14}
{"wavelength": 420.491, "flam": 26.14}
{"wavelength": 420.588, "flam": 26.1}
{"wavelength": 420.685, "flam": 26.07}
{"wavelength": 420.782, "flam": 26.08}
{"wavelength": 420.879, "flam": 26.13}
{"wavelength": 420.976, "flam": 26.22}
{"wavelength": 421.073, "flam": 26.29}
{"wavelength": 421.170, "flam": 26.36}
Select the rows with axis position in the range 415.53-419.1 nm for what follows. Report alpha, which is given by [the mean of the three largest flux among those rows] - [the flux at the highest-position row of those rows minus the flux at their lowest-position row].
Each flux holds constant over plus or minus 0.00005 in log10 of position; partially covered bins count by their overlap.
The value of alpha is 27.8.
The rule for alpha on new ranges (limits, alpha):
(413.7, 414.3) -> 27.1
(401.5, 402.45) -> 29.3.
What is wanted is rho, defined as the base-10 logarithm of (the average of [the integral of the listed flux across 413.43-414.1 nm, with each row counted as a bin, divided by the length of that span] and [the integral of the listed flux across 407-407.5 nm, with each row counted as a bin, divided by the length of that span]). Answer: 1.43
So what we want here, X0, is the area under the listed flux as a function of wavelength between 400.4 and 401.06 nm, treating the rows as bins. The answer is 18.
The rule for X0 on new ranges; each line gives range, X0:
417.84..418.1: 7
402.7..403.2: 14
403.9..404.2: 9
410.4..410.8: 11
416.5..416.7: 5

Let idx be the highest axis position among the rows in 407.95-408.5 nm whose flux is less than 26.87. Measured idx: 408.467 nm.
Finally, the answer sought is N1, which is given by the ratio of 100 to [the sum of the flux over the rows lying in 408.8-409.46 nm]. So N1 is 0.55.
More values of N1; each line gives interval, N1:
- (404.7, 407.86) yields 0.11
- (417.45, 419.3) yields 0.20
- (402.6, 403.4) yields 0.45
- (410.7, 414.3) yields 0.10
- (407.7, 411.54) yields 0.09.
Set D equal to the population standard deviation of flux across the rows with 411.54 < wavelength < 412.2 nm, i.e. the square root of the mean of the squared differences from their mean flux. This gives 0.05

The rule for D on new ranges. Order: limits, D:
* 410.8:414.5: 0.34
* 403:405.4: 0.27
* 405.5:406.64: 0.41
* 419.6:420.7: 0.10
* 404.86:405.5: 0.18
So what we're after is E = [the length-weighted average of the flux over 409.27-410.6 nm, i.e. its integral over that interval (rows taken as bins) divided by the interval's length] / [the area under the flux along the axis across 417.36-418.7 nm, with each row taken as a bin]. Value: 0.73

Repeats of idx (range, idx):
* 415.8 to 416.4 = 416.348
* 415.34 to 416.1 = 416.061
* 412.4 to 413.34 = 413.292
